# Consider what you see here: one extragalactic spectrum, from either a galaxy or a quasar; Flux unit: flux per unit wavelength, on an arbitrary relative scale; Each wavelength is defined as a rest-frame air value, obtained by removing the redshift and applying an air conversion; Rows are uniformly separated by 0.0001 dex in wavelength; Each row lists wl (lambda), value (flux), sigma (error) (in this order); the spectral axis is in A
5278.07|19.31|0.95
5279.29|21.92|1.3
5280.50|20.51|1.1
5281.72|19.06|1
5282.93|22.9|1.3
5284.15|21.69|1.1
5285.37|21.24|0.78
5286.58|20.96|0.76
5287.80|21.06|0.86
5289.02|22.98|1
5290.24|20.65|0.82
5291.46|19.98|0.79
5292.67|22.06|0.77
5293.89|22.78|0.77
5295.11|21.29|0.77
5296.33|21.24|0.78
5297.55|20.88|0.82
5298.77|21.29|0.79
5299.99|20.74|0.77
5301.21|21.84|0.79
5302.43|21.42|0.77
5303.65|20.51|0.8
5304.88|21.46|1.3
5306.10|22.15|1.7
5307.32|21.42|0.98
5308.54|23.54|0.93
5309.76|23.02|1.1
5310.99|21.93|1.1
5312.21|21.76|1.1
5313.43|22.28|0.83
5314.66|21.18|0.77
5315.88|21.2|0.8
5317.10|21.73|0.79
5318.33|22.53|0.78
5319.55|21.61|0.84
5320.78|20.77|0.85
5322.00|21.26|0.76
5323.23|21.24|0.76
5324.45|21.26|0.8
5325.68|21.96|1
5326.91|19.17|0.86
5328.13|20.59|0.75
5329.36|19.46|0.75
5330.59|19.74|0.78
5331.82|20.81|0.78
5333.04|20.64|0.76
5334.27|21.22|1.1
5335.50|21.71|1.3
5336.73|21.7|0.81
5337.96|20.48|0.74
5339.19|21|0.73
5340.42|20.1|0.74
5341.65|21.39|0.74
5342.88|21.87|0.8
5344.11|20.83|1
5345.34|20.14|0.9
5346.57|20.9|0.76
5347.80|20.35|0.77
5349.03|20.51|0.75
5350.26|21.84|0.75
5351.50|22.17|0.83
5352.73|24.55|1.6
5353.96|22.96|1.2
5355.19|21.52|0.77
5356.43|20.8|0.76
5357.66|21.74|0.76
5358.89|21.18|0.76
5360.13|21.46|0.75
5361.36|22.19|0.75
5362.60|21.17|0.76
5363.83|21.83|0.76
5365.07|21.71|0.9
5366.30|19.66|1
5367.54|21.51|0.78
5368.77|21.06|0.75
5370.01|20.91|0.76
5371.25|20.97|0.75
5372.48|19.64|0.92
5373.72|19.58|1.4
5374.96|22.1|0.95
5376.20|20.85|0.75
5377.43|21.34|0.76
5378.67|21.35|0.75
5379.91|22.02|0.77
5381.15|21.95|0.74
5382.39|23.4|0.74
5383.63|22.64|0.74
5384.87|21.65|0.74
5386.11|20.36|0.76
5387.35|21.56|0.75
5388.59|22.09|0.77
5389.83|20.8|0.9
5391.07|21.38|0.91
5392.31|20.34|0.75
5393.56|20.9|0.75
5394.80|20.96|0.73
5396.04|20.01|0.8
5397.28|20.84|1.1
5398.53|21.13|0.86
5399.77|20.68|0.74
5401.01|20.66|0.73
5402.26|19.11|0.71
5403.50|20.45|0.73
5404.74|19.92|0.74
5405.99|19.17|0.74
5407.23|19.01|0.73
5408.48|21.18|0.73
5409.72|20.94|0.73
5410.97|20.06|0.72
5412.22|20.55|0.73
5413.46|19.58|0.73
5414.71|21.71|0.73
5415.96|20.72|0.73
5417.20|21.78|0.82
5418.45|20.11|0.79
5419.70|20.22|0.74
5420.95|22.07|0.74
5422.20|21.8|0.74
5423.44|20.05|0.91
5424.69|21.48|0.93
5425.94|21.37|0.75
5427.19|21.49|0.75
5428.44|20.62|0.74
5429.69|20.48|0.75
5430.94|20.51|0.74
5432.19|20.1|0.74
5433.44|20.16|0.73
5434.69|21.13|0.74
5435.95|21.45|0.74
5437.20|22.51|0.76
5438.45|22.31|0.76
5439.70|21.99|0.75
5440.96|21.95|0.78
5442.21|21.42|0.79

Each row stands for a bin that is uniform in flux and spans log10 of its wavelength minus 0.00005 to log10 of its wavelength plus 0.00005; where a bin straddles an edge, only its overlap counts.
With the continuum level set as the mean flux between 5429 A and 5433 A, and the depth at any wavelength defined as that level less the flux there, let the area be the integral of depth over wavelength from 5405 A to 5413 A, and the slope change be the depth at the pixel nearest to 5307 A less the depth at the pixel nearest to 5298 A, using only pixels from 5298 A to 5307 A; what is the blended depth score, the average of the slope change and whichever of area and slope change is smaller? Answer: -0.9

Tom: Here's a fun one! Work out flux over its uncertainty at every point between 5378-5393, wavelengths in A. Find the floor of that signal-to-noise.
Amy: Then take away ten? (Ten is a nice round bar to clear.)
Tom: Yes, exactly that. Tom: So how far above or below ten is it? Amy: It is 13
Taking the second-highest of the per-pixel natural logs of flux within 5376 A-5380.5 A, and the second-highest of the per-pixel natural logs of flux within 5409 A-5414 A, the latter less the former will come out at -0.04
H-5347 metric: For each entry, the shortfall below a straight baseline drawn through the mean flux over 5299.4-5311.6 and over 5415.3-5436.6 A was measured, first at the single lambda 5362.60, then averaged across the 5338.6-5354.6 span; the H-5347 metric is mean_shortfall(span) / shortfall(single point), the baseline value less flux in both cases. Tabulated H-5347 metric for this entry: 0.3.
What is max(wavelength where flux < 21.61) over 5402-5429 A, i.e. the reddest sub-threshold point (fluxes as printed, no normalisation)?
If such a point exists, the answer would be 5428.44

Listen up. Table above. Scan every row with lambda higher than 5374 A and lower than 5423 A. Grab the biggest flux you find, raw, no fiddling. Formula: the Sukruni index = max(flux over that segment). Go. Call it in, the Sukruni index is 23.4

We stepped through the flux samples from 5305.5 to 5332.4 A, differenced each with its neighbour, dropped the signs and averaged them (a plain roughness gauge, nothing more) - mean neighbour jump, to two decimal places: 0.82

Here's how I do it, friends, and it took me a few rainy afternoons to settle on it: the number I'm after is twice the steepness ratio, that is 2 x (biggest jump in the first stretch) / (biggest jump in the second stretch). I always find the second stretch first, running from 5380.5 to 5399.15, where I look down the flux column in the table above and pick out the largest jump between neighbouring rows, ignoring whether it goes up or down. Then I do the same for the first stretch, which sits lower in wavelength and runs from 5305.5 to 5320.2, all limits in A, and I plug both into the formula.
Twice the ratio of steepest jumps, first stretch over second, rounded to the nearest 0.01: 2.92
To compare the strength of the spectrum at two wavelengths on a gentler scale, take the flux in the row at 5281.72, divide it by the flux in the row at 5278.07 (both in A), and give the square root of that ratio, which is 0.99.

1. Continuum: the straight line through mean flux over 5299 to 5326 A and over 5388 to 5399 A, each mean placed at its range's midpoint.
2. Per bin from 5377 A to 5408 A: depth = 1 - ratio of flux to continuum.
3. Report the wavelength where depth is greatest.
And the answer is 5407.23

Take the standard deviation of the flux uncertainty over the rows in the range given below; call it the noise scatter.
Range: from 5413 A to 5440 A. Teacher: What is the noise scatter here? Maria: 0.05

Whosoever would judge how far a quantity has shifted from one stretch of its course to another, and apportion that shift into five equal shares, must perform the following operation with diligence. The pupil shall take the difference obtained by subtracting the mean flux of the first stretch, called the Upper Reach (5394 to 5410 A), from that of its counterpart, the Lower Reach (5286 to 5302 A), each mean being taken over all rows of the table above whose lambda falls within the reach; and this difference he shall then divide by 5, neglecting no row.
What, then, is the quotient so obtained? 0.21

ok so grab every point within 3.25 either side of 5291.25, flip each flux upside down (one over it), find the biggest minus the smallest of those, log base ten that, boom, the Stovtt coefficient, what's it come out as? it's -2.18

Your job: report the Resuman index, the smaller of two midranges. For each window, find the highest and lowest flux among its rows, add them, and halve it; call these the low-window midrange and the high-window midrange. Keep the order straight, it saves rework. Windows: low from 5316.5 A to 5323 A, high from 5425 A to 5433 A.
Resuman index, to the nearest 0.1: 20.8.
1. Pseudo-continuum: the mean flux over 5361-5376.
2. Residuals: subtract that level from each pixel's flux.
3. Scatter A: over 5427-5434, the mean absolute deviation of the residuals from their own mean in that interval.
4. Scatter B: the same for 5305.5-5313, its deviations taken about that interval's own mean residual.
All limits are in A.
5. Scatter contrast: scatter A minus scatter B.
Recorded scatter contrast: -0.32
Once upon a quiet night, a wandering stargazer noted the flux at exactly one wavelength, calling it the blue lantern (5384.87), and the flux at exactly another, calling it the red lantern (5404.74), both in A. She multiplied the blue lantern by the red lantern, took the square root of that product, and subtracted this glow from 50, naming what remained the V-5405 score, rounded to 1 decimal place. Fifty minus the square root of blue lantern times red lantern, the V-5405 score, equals 29.2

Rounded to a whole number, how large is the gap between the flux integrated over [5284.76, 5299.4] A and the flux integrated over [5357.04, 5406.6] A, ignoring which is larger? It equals 731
